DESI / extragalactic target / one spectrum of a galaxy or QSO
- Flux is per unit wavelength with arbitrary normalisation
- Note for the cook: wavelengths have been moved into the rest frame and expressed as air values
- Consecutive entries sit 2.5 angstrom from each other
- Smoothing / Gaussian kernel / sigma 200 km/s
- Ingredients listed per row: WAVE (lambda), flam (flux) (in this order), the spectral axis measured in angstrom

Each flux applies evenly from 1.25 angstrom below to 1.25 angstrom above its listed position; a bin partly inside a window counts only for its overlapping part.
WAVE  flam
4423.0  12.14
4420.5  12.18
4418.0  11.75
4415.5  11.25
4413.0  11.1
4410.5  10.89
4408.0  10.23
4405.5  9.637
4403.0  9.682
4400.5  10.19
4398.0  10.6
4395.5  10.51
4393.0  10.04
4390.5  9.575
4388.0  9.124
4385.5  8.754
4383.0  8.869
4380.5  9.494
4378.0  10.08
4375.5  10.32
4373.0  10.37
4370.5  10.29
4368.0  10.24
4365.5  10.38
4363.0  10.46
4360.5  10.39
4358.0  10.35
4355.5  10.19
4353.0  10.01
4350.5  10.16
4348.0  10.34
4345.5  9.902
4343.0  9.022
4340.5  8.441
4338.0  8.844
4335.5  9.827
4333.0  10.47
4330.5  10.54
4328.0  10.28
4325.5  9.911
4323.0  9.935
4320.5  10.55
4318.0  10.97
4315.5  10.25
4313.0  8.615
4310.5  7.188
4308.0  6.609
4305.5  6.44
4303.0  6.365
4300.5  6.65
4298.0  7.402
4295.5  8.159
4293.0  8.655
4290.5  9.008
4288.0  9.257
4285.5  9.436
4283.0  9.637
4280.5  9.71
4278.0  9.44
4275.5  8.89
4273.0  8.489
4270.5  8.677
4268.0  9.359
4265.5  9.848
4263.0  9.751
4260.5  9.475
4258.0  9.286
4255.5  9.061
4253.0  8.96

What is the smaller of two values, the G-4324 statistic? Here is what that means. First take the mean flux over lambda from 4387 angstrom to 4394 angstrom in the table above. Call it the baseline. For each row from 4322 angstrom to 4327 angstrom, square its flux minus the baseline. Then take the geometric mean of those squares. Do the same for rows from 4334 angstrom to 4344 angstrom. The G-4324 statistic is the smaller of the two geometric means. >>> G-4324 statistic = 0.12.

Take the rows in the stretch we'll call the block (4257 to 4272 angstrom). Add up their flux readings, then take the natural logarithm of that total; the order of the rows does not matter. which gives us 4.0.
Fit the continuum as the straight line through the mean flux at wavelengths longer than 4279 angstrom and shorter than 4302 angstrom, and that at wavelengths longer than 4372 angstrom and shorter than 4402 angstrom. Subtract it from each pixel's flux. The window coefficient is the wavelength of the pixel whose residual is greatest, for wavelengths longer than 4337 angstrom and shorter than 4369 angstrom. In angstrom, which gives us 4348.0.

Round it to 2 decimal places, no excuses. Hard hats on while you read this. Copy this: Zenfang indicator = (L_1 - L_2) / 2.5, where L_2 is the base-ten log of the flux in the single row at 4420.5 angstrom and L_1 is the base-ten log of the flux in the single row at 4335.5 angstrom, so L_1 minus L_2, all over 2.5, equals -0.04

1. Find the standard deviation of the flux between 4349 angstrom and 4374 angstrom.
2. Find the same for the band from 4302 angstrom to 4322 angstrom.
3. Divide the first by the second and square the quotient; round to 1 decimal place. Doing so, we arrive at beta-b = 0.0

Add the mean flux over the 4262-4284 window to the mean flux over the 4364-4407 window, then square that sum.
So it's 369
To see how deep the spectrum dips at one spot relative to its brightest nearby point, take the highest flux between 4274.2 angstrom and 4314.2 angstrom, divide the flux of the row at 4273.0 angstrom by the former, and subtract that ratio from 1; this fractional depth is 0.13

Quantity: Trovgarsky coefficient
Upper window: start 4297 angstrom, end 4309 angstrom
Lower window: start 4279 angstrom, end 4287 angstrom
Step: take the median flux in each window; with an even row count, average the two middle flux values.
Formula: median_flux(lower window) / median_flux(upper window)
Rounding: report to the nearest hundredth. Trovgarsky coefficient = 1.46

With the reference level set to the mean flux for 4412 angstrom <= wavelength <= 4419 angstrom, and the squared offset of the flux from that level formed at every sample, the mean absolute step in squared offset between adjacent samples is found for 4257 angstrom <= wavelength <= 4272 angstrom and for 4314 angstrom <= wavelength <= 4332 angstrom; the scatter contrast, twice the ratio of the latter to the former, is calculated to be 1.1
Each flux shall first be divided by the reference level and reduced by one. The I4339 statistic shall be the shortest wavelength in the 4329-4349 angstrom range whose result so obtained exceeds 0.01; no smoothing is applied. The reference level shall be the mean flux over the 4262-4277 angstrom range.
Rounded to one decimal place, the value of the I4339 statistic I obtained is 4330.5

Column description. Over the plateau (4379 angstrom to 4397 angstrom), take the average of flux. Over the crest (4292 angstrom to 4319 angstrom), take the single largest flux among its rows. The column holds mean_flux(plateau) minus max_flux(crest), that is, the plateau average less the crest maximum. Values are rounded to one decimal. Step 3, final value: -1.5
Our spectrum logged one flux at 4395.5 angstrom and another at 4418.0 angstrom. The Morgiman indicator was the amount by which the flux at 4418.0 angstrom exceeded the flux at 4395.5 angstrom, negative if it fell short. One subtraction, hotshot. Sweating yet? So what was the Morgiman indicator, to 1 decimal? 1.2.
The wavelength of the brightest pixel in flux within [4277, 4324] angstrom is 4318.0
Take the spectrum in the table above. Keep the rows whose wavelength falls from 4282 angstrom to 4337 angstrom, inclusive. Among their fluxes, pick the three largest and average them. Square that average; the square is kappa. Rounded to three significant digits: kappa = 114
